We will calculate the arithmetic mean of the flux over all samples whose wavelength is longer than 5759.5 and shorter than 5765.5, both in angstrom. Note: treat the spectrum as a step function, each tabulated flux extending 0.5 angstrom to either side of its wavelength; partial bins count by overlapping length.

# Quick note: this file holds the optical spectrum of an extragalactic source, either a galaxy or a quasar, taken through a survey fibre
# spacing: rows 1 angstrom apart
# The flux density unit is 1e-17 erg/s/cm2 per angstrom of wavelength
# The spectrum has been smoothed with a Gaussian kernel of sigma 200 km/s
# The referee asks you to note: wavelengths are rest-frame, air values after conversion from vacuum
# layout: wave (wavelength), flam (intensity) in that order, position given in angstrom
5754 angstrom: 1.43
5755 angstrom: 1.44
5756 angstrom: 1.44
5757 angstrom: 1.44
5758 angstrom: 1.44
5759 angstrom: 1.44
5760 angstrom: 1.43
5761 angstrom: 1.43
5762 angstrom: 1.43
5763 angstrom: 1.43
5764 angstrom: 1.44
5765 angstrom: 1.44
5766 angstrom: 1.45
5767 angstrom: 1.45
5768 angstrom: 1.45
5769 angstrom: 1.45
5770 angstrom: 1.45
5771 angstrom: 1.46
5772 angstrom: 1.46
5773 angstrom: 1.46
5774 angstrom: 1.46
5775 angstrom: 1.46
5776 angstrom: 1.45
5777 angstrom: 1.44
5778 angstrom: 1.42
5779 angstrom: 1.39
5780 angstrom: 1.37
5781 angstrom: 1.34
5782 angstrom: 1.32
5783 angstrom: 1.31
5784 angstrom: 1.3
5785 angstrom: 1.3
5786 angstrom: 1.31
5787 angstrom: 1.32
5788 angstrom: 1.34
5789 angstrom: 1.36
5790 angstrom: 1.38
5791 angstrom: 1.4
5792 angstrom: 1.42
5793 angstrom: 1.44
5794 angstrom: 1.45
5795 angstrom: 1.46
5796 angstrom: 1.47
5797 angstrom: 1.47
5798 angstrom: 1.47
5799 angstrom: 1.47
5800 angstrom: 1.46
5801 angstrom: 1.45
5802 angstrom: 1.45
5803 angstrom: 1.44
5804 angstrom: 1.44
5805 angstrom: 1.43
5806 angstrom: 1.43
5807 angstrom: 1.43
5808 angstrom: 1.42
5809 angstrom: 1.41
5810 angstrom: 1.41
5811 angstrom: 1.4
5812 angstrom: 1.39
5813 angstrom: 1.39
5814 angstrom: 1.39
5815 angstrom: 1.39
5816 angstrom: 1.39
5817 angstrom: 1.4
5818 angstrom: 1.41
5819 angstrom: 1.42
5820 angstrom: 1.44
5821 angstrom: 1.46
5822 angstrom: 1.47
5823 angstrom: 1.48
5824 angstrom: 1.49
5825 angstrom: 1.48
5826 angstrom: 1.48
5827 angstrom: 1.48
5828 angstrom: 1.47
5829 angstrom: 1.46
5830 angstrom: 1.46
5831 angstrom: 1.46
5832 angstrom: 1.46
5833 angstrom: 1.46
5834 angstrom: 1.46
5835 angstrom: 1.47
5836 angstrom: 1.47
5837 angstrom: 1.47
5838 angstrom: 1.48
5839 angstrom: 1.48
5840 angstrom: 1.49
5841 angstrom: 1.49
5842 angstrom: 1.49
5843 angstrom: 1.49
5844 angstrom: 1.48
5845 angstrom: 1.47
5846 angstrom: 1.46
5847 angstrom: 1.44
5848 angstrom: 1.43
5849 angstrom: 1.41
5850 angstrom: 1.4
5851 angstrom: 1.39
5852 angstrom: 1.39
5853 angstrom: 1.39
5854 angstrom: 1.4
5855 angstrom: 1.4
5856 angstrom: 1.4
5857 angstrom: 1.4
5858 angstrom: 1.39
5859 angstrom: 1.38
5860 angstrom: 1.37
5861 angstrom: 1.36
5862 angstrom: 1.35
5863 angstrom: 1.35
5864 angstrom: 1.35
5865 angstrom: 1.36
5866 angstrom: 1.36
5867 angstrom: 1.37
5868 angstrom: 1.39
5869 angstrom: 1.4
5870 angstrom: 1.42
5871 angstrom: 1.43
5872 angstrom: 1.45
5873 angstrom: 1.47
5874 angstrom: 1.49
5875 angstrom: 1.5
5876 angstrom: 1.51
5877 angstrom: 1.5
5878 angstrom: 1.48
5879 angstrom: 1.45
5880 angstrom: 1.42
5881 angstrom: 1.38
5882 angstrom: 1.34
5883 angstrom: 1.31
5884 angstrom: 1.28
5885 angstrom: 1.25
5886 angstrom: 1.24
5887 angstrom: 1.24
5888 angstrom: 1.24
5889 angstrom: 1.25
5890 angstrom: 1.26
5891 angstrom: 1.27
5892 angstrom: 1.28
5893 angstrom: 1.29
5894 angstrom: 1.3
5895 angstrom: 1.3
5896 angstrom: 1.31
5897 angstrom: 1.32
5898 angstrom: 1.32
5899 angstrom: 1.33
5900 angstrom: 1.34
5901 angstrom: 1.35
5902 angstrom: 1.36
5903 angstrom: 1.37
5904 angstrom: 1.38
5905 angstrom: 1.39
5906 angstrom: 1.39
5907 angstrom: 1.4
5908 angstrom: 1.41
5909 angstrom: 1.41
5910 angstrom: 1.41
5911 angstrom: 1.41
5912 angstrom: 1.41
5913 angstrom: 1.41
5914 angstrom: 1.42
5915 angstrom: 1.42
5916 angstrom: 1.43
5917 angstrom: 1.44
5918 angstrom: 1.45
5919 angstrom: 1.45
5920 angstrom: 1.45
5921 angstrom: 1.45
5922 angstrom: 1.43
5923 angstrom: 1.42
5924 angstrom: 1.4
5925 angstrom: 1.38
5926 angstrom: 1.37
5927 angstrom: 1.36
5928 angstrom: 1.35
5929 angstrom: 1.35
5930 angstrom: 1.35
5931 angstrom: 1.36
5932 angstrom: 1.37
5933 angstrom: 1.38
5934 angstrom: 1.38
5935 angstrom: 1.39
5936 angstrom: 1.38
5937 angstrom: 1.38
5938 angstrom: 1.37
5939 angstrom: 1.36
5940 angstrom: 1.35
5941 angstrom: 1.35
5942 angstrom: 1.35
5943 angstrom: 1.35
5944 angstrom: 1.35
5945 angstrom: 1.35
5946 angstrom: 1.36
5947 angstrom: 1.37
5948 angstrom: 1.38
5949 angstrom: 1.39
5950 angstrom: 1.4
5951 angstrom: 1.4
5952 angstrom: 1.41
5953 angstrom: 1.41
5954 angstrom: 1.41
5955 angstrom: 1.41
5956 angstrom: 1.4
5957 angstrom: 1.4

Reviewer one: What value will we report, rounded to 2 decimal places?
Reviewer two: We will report 1.43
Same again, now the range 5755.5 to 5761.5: 1.44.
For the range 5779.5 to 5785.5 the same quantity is 1.32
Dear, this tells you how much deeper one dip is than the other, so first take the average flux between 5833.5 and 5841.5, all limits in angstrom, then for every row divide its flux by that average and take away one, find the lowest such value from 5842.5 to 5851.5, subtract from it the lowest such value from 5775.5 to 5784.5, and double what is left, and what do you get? 0.12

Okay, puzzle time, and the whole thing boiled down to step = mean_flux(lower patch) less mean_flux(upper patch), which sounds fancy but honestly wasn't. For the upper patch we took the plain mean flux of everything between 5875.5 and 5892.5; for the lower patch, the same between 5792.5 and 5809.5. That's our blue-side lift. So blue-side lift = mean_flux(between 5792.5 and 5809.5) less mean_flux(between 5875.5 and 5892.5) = 0.11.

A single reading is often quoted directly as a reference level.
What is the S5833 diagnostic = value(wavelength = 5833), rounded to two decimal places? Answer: 1.46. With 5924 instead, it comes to 1.40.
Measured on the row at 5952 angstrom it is 1.41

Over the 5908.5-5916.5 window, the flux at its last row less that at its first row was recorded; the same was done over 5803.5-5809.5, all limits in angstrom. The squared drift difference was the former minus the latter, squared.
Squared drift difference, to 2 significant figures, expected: 0.0025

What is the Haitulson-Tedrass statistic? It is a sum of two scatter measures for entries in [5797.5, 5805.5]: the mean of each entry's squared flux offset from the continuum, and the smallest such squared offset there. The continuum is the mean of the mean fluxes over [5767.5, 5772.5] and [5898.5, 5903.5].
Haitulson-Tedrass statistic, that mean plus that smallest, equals 0.0034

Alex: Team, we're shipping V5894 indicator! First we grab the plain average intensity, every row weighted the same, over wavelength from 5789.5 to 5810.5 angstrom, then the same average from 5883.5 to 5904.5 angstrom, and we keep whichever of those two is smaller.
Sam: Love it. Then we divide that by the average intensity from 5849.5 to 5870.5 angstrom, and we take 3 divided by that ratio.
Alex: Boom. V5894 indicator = 3.19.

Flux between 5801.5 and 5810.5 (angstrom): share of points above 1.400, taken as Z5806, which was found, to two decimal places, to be 1.00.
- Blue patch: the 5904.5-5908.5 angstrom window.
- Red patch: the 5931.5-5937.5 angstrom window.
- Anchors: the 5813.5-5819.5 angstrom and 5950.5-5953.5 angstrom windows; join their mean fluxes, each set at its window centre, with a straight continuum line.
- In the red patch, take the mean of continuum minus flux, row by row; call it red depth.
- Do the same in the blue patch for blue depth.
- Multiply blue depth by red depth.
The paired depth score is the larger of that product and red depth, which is 0.03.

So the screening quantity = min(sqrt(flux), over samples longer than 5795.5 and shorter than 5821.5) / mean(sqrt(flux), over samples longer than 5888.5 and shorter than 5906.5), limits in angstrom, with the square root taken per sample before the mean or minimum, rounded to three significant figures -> 1.03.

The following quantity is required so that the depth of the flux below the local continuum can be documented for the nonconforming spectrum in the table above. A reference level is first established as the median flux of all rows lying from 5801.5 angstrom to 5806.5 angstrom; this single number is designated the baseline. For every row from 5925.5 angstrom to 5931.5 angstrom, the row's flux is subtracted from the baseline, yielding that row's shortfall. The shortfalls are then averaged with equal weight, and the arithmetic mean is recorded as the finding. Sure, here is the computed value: 0.083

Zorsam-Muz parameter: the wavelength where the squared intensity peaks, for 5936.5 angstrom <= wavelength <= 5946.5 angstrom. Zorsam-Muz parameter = 5937 angstrom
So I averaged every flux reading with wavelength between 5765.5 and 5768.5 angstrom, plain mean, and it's 1.45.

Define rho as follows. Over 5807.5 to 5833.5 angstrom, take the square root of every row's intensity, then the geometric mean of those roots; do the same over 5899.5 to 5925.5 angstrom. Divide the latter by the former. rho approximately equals 0.99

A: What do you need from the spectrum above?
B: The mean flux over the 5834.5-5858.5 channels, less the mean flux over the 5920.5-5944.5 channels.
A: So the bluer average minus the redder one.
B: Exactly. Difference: 0.067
